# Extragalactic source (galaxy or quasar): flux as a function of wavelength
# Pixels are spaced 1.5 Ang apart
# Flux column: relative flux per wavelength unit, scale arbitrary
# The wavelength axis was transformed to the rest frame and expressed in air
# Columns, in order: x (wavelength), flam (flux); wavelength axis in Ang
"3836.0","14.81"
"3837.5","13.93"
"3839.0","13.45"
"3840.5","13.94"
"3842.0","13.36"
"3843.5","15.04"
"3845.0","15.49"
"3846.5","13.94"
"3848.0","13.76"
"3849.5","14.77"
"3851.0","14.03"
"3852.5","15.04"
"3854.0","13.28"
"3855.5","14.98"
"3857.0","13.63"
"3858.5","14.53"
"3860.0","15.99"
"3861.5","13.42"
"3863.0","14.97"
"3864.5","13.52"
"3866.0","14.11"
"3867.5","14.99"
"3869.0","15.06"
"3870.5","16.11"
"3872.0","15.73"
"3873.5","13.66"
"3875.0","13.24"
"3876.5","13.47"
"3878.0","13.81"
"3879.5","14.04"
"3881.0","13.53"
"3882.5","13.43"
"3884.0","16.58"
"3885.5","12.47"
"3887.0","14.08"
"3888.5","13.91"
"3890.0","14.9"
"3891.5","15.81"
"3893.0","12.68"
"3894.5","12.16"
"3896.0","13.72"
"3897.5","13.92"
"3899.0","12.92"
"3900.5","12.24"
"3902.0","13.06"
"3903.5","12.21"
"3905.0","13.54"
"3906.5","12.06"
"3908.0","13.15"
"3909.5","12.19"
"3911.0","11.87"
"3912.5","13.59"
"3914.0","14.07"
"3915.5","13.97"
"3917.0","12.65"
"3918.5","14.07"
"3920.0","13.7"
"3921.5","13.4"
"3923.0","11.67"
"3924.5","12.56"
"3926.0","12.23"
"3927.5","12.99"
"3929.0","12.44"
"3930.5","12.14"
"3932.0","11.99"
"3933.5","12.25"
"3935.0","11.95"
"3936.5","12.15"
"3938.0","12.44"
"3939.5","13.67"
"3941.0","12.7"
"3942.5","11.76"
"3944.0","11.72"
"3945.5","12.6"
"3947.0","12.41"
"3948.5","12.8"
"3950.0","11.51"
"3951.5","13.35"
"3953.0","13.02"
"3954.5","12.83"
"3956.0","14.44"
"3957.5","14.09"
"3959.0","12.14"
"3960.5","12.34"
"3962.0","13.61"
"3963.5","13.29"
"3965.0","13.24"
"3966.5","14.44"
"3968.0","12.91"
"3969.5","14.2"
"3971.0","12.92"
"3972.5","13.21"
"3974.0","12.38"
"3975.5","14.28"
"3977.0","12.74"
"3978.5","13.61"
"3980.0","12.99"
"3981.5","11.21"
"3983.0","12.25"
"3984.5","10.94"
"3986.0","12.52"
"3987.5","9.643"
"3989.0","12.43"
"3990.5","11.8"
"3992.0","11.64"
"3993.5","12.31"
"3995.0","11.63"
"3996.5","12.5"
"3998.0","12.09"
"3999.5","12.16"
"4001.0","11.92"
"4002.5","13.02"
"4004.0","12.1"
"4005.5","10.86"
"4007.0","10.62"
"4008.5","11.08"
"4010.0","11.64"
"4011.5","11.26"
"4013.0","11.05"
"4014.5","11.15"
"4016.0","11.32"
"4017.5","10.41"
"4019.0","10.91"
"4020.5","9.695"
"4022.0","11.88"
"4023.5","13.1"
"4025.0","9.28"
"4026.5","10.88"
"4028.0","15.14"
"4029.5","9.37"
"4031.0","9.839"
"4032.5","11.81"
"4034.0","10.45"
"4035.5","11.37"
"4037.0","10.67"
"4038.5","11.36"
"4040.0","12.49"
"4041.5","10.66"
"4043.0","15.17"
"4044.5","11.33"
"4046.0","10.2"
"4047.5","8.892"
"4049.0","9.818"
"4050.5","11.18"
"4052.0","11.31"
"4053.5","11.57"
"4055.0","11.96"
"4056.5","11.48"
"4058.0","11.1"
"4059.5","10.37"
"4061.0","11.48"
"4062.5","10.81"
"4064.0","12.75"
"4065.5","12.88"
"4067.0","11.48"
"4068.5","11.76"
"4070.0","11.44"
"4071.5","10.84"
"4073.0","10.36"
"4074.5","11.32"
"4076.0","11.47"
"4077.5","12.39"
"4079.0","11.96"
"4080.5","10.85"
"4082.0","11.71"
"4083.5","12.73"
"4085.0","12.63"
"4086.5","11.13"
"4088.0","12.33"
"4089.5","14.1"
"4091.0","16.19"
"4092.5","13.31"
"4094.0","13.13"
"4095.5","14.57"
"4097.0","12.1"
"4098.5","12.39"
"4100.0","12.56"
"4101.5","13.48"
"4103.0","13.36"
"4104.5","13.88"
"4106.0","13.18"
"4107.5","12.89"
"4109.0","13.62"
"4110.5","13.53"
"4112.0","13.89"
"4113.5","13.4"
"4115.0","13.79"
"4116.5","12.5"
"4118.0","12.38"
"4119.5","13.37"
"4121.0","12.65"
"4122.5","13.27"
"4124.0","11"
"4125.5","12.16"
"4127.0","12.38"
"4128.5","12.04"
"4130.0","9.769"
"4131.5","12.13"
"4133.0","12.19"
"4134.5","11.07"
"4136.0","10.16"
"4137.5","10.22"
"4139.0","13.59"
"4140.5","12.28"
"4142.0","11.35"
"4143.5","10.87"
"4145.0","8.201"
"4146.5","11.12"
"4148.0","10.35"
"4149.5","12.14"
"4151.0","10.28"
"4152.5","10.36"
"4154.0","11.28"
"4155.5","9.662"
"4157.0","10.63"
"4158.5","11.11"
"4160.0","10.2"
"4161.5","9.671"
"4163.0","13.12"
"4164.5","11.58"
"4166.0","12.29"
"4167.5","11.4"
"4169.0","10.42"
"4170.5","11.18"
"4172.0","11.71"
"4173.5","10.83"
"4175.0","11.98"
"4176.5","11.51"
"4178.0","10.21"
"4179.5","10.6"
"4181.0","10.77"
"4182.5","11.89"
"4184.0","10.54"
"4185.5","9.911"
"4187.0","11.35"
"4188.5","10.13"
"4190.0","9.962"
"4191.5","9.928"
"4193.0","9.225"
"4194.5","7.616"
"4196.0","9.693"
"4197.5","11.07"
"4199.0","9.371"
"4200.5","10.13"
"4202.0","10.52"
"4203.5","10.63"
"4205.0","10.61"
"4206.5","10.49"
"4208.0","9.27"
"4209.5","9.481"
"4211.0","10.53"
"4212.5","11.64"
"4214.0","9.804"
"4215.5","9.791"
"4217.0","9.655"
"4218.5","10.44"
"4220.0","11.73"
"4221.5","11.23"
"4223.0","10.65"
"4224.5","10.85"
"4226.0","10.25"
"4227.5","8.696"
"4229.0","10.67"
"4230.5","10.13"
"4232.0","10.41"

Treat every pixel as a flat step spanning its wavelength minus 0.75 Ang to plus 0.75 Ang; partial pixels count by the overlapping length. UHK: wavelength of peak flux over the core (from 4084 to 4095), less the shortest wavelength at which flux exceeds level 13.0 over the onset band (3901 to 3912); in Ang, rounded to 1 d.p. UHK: 189.0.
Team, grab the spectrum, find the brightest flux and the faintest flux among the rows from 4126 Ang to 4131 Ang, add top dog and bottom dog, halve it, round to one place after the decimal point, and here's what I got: 11.1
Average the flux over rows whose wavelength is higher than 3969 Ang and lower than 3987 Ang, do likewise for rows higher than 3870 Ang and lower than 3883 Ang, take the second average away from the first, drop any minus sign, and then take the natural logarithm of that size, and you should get 0.3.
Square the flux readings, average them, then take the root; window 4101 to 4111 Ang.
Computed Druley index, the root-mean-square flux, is 13.4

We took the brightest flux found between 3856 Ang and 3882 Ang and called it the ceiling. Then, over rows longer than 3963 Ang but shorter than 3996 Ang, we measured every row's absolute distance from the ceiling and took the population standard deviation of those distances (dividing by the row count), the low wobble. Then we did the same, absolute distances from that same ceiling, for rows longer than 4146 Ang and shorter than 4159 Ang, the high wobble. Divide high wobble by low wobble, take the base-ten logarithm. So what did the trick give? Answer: -0.21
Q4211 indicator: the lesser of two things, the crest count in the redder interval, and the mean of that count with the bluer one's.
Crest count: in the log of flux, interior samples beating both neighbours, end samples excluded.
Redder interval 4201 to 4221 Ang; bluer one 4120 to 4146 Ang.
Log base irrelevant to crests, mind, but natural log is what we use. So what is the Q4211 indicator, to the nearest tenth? 2.0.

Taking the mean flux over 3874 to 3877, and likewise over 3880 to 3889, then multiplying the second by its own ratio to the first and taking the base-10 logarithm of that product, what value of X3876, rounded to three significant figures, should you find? 1.17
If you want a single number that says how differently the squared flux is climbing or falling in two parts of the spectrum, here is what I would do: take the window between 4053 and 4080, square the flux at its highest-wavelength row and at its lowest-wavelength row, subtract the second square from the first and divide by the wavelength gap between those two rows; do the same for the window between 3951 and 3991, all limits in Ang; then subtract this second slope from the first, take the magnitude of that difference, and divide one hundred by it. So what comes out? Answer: 74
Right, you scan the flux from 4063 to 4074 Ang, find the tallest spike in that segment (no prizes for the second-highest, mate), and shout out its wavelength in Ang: 4065.5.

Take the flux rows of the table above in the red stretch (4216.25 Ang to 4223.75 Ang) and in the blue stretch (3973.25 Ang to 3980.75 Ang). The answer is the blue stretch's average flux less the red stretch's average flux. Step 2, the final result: 2.5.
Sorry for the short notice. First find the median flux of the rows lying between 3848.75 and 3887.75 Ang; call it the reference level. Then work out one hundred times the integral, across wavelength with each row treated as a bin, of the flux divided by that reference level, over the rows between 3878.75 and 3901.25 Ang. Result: 2202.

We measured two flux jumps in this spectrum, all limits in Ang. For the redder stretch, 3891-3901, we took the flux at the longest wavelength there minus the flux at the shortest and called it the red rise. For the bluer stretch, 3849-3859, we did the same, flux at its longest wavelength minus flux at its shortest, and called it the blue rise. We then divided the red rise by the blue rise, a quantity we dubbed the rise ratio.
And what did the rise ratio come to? 15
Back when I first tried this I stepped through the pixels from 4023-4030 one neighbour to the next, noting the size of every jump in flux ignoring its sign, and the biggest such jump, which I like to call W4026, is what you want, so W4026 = 5.8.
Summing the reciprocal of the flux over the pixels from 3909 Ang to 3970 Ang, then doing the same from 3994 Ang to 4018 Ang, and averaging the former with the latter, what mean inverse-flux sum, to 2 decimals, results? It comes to 2.30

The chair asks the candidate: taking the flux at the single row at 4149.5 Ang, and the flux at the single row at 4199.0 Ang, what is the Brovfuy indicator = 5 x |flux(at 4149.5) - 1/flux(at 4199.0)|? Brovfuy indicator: 60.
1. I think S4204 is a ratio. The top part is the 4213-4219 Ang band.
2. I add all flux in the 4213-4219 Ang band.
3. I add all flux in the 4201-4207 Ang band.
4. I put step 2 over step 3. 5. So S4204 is 0.94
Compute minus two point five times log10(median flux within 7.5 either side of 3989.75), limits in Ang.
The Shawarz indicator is -2.70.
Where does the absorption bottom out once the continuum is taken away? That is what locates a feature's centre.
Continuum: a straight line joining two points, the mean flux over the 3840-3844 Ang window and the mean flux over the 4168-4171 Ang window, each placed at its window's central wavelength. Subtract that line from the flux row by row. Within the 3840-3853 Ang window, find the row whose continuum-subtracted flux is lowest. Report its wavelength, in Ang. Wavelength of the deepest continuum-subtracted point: 3842.0 Ang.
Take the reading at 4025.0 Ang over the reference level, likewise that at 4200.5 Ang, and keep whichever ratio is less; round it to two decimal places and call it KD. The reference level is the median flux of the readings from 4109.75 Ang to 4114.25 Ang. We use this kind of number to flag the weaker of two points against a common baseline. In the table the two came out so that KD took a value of 0.69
